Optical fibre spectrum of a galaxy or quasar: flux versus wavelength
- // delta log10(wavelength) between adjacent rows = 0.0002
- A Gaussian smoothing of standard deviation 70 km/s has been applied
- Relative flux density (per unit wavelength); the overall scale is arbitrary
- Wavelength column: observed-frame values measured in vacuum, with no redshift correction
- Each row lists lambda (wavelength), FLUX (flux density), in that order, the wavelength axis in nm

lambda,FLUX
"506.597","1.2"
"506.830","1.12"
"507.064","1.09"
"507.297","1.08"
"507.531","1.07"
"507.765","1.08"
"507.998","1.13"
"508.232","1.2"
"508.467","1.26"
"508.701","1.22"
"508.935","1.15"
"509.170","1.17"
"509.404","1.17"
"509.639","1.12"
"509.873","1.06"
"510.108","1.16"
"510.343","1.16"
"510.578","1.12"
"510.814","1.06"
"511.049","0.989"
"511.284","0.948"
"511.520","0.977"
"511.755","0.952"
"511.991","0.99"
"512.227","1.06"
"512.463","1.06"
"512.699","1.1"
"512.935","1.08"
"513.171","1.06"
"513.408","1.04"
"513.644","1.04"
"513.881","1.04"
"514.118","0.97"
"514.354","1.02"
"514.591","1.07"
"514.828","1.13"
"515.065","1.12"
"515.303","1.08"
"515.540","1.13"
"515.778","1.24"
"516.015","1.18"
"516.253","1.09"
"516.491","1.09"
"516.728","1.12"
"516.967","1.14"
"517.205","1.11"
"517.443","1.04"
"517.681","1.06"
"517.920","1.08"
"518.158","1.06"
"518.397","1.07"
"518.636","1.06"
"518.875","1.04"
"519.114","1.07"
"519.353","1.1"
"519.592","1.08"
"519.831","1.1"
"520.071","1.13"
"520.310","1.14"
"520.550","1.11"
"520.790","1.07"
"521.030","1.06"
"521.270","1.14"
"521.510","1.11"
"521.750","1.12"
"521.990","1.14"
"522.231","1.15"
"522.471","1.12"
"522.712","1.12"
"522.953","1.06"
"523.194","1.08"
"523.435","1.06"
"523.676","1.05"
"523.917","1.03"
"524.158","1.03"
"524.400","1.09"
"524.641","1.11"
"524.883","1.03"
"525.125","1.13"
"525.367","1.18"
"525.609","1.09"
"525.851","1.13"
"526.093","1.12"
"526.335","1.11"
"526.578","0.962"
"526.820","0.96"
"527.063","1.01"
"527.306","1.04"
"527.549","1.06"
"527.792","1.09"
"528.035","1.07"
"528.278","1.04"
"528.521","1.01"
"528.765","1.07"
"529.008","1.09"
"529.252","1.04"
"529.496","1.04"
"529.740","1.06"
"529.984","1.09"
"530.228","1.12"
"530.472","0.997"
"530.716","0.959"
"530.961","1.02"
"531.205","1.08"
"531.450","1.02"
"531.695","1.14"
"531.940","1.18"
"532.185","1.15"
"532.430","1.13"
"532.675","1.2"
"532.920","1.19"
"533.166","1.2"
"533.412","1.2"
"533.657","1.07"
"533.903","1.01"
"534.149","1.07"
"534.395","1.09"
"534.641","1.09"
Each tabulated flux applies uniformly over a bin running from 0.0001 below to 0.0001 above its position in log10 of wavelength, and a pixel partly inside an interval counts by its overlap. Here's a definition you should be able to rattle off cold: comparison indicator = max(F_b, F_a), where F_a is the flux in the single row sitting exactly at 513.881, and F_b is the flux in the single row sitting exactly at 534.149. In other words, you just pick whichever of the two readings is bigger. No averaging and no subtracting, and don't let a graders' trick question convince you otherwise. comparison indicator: 1.07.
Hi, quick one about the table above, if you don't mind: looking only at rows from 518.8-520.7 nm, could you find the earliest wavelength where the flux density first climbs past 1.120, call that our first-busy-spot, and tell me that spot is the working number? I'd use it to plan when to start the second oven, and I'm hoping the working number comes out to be 520.071 nm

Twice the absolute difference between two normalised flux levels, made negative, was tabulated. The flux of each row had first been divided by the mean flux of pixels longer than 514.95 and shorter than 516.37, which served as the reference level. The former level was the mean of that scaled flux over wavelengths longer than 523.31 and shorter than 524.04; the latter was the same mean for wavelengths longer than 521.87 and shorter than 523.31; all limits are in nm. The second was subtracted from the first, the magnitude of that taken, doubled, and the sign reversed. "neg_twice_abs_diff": -0.11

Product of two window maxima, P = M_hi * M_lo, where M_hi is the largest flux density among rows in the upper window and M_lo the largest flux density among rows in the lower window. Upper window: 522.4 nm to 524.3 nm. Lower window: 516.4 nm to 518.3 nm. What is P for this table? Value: 1.28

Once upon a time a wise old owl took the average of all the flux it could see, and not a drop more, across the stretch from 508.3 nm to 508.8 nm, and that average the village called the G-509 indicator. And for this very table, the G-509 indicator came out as 1.24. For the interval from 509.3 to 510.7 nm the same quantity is 1.13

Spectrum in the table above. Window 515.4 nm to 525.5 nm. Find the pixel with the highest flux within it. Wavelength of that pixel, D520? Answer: 515.778 nm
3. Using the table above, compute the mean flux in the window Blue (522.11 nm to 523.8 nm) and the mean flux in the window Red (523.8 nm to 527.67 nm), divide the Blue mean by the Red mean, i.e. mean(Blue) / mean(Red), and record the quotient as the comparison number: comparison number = 1.022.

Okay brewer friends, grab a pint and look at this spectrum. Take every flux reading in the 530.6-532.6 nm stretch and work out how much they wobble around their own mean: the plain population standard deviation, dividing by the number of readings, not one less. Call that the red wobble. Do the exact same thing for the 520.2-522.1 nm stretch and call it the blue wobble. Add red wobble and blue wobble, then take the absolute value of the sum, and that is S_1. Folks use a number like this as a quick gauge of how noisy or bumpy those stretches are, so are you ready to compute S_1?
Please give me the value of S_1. 0.10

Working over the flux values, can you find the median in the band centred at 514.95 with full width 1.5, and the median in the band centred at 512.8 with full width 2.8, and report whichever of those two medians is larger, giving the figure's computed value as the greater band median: 1.10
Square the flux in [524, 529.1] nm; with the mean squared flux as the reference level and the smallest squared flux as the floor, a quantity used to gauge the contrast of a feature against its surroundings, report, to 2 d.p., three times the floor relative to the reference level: 2.42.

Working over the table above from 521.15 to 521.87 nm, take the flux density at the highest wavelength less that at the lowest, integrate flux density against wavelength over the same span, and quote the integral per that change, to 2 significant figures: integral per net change -40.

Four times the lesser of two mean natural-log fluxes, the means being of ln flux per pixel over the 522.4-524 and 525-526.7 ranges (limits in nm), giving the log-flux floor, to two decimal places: 0.28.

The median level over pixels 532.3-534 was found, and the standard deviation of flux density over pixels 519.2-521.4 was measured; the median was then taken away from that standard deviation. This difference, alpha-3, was -1.16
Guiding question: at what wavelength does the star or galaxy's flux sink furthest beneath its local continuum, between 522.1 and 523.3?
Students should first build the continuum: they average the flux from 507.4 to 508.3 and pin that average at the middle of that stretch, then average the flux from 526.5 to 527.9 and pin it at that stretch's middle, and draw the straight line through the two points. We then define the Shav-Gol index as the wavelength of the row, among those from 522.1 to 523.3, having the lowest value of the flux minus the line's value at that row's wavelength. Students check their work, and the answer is 522.953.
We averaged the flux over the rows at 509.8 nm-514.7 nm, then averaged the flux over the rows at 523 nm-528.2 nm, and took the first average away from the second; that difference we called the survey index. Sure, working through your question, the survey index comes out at 0.023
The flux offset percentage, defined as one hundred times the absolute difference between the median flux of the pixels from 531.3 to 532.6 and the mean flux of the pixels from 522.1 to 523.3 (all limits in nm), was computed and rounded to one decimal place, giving 3.4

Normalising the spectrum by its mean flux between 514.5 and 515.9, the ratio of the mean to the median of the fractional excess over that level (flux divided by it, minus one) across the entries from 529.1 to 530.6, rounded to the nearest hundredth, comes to 0.90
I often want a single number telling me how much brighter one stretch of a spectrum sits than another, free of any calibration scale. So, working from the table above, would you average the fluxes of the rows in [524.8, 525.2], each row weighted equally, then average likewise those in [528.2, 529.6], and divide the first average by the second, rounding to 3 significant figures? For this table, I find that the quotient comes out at 1.03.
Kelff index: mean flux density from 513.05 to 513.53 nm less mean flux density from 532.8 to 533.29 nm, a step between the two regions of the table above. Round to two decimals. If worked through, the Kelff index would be -0.14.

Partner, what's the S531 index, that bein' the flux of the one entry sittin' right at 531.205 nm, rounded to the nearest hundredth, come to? 1.08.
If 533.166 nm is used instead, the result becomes 1.20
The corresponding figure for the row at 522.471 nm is 1.12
